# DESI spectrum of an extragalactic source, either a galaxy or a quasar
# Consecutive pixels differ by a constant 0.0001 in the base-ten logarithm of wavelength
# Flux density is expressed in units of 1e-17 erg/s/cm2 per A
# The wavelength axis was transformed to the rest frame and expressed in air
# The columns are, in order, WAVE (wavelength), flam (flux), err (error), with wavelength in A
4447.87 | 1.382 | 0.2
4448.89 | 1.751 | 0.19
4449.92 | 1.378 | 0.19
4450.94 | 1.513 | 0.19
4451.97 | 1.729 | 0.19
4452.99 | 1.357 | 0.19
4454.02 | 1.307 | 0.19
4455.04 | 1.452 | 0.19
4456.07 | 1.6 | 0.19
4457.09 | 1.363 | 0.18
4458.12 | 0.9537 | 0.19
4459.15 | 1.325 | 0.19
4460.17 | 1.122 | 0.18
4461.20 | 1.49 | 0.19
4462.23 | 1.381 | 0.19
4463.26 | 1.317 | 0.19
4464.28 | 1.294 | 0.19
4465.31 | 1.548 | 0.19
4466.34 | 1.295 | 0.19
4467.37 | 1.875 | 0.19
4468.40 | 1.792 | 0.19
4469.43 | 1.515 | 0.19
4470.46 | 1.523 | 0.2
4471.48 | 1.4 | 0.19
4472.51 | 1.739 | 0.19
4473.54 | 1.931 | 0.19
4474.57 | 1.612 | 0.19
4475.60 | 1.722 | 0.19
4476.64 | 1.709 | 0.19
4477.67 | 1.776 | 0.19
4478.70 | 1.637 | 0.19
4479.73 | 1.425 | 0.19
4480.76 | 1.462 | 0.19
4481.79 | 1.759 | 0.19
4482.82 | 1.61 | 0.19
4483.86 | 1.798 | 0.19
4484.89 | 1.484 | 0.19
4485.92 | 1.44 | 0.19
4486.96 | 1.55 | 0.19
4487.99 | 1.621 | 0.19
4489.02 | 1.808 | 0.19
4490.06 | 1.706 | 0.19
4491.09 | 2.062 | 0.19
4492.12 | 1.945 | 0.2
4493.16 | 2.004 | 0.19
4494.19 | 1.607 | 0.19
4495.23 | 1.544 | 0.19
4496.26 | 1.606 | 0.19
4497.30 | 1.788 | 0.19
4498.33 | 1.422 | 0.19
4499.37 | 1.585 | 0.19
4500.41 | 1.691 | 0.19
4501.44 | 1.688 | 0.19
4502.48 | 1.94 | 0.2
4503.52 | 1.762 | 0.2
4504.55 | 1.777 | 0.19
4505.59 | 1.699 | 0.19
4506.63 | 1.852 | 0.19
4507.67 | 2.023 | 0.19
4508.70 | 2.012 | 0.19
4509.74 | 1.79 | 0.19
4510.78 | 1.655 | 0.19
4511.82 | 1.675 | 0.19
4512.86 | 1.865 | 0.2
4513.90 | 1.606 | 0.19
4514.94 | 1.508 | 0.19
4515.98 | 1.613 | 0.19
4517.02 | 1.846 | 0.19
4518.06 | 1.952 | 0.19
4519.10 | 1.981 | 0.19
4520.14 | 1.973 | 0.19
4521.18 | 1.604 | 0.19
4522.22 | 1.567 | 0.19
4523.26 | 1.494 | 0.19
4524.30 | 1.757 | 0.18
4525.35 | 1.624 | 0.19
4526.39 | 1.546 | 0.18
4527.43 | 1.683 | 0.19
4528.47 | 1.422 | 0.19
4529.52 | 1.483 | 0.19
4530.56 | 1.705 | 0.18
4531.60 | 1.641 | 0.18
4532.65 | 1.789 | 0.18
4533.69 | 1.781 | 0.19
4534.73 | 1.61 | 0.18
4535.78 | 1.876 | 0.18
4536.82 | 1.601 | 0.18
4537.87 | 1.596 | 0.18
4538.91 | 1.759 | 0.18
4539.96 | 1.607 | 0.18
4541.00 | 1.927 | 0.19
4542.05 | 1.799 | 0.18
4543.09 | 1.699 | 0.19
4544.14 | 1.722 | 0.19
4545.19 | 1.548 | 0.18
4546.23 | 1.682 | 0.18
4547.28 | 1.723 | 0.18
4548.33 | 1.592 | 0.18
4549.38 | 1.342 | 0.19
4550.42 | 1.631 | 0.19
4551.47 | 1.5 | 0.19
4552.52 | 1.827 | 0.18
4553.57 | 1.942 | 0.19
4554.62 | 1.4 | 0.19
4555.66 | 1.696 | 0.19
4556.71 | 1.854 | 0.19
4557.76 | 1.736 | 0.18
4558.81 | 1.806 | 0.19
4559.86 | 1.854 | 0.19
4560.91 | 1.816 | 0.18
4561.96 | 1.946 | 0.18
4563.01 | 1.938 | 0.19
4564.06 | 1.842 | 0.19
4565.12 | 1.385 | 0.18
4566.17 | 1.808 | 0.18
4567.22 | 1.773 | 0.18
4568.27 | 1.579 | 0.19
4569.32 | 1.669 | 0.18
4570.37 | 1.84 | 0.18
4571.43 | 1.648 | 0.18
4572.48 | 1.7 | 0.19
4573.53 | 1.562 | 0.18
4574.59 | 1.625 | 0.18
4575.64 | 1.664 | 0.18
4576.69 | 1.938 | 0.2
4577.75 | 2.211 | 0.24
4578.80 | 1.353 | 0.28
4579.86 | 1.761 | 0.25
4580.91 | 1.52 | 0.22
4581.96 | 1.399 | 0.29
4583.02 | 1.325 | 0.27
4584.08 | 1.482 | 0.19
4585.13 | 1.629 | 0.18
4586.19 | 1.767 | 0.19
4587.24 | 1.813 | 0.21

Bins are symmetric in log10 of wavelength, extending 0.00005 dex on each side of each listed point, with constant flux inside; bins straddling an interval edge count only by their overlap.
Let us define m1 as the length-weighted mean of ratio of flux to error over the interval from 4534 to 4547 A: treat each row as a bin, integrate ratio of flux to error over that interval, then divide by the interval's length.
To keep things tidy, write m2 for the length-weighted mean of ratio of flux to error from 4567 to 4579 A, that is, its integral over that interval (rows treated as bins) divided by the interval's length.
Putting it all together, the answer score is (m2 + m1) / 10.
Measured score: 1.83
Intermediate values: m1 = 9.33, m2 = 8.96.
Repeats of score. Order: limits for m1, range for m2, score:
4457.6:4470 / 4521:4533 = 1.61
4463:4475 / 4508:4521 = 1.76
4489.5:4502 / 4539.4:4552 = 1.79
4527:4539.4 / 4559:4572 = 1.87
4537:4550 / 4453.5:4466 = 1.62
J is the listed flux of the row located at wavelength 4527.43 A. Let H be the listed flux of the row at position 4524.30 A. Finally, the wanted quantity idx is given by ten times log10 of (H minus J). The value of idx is -11.3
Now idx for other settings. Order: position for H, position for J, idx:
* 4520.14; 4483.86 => -7.6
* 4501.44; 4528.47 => -5.8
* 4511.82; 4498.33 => -6.0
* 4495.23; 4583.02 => -6.6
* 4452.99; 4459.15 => -14.9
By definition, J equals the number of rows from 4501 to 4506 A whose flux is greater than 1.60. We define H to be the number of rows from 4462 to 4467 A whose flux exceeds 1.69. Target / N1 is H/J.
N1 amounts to 0.00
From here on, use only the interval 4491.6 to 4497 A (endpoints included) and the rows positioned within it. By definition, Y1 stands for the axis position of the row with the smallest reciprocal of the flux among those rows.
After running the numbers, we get 4493.16 A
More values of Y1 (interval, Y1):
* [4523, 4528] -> 4524.30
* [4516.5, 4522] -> 4519.10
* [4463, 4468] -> 4467.37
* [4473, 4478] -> 4473.54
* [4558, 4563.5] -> 4561.96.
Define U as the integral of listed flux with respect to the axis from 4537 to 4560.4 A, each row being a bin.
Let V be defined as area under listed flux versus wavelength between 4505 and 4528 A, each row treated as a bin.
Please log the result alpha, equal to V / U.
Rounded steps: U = 39.6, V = 40.0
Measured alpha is 1.01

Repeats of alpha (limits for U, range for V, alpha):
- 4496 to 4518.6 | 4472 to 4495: 0.99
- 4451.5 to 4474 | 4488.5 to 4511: 1.21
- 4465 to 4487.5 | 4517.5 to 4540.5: 1.06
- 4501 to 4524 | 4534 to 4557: 0.95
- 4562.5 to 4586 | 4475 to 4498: 0.99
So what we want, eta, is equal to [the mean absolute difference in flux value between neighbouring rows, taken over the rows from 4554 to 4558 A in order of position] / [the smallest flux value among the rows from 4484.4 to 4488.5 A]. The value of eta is 0.132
